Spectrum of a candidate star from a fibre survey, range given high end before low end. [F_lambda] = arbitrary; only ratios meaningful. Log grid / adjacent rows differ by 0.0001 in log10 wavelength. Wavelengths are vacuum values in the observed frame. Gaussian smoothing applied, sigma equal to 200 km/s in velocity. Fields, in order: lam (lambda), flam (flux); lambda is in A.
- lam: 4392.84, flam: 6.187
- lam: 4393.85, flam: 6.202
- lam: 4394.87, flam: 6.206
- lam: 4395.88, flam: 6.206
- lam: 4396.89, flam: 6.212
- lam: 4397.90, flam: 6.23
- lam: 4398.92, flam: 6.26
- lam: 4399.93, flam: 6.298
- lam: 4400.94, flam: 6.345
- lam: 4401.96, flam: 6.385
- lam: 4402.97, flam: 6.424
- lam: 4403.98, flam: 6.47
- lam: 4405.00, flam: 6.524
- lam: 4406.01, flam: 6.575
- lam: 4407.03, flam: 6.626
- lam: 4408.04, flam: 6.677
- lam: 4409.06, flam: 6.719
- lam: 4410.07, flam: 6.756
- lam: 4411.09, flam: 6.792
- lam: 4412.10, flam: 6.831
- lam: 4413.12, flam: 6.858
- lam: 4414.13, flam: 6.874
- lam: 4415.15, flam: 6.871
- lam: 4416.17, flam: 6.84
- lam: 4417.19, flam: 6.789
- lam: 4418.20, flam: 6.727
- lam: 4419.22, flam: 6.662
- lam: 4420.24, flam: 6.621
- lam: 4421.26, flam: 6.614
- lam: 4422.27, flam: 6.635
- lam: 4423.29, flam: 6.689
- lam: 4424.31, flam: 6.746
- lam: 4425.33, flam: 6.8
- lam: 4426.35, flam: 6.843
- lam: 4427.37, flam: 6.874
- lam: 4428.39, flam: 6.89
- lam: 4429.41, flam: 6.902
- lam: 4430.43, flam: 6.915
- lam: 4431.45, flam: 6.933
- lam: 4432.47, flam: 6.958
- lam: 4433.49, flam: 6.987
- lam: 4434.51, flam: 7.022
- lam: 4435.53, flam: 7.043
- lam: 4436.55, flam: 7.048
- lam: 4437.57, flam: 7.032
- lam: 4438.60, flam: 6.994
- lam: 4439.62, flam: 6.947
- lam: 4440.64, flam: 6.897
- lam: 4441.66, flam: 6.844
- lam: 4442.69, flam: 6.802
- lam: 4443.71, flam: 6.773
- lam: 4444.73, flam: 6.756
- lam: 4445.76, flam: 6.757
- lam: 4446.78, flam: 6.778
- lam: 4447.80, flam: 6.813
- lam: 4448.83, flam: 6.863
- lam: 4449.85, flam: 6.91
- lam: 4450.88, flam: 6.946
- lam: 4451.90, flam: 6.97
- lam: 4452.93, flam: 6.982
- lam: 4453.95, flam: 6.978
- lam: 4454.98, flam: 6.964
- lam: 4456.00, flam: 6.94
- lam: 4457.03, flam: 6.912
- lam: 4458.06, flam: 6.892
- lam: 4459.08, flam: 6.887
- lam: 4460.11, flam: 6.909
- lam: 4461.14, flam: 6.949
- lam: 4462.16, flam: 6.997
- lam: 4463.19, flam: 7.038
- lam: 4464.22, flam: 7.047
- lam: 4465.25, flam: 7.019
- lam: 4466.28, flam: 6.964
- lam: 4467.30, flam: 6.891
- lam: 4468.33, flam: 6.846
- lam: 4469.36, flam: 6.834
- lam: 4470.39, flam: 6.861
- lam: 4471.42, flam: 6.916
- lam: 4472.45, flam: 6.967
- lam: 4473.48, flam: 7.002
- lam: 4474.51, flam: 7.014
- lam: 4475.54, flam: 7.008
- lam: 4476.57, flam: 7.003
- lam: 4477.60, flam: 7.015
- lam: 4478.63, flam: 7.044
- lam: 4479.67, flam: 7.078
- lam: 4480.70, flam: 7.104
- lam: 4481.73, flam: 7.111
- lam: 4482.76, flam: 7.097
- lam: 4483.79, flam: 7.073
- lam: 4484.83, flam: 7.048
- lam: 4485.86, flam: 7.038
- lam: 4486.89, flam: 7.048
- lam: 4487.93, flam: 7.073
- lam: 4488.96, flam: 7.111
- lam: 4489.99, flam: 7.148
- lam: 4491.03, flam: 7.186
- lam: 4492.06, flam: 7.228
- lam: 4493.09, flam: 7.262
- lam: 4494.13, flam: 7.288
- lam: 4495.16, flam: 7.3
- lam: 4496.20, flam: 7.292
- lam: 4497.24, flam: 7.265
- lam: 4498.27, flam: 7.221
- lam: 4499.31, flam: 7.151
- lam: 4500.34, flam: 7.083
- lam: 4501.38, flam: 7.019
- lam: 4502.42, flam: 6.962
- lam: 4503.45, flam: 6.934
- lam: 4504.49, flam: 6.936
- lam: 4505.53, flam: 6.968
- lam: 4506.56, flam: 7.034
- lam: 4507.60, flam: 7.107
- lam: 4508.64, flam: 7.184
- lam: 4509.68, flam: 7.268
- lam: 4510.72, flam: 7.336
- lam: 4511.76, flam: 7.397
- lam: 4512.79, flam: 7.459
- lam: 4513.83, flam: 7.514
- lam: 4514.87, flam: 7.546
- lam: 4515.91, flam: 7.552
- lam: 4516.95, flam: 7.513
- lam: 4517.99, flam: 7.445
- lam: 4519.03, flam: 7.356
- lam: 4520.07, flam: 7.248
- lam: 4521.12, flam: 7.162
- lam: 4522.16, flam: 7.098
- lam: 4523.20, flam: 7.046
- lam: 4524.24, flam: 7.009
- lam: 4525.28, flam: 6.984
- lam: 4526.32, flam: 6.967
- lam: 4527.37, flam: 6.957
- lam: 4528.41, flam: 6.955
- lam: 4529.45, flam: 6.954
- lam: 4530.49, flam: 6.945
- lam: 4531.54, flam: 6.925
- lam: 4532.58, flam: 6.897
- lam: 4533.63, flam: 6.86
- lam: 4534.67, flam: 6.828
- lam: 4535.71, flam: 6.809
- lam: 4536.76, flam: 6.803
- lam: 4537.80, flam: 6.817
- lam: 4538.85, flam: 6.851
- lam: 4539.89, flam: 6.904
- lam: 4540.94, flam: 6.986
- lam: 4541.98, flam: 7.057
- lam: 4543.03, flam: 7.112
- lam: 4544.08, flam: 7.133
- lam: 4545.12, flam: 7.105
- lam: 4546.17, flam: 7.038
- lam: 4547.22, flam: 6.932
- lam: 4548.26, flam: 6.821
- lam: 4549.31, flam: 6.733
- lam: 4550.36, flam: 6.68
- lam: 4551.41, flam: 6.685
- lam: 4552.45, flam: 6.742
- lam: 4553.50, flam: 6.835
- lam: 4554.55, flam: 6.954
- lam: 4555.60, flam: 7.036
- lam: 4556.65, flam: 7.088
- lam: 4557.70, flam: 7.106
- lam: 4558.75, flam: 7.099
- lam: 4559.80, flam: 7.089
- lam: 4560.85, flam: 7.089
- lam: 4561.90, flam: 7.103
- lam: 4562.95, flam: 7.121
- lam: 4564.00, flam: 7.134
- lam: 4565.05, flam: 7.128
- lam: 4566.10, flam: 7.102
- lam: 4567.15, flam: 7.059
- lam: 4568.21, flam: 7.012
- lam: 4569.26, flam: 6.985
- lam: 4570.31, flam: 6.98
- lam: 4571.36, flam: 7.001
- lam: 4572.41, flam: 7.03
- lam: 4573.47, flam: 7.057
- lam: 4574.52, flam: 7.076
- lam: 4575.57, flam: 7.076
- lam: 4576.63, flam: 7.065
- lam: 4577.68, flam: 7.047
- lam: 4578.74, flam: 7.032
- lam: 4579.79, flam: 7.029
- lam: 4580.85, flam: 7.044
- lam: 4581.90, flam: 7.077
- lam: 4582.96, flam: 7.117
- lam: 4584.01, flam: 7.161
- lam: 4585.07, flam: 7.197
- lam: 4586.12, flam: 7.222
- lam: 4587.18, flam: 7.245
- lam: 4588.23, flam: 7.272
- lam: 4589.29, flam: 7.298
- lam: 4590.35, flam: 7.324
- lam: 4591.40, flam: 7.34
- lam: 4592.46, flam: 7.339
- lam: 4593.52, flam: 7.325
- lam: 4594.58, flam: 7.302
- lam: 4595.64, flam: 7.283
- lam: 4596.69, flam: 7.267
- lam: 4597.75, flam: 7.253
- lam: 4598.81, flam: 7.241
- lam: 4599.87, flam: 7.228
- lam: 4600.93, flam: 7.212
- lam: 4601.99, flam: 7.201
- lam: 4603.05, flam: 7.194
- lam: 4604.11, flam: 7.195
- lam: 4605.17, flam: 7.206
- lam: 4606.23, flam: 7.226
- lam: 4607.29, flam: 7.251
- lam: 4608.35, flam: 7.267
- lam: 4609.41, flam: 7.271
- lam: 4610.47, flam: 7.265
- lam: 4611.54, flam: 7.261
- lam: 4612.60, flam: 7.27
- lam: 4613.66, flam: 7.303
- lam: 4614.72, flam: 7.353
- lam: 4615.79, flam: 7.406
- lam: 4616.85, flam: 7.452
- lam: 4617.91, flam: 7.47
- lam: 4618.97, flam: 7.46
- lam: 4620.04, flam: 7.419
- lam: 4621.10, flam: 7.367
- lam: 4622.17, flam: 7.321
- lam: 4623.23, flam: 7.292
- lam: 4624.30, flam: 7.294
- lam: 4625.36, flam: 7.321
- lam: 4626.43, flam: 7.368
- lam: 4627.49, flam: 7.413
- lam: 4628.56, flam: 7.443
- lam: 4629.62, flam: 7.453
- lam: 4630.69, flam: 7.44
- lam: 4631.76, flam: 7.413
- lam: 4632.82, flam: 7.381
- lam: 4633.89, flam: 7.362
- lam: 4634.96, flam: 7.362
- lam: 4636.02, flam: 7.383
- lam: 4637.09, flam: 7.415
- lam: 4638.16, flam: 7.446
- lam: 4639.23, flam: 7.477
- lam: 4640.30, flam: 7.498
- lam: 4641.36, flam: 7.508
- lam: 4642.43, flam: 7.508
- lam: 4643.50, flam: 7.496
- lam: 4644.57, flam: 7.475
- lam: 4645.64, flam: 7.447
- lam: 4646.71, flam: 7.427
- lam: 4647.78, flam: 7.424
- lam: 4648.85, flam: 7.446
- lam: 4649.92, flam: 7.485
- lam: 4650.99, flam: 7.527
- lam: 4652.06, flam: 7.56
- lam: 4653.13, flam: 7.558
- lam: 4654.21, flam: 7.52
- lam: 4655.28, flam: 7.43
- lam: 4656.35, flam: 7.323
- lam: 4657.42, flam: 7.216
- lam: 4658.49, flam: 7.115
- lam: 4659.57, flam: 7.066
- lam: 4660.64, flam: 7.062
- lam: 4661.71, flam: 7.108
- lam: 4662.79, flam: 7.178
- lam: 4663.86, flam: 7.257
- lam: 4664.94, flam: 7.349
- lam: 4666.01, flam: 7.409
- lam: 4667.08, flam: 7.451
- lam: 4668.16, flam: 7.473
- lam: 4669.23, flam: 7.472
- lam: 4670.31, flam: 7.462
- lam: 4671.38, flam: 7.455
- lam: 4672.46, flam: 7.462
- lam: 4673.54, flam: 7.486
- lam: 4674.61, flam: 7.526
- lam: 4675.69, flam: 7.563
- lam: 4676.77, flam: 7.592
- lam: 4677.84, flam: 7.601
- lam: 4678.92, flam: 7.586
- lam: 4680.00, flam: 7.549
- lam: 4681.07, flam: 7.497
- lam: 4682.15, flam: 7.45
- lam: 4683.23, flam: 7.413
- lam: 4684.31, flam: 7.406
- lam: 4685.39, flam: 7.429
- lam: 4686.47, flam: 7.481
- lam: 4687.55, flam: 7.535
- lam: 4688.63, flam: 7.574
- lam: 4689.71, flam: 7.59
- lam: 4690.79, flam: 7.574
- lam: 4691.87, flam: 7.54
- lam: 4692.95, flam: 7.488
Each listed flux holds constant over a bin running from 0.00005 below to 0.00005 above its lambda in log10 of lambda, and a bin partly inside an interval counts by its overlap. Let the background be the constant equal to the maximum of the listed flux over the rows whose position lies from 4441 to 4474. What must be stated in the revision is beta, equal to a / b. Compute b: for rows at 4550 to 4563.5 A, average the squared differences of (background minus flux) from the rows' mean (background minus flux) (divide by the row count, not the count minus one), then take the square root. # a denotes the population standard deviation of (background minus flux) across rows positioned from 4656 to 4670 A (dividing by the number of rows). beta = 0.9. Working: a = 0.149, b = 0.17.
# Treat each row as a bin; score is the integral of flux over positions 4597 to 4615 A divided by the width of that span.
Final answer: 7.25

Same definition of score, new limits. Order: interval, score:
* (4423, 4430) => 6.82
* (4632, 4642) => 7.43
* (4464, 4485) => 6.99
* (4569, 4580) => 7.04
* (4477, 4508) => 7.11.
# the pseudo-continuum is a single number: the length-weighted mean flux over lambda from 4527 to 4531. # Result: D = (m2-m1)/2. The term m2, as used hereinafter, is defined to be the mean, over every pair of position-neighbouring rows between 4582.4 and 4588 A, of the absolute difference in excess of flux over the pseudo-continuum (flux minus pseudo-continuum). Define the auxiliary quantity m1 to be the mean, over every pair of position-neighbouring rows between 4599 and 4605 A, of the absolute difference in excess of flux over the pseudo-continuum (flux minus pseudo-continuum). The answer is 0.012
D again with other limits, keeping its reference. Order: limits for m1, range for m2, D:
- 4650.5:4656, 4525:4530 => -0.017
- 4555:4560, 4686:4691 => 0.005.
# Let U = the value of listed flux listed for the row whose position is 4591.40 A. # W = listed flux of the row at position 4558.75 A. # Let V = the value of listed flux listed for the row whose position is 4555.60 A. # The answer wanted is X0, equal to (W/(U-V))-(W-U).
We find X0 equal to 24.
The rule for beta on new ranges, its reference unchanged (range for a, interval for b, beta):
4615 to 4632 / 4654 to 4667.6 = 0.4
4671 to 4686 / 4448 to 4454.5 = 1.5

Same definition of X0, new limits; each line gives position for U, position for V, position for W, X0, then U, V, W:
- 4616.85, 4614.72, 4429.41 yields 70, 7.452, 7.353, 6.902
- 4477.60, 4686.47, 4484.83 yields -15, 7.015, 7.481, 7.048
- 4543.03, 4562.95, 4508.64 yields -798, 7.112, 7.121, 7.184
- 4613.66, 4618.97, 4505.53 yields -44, 7.303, 7.46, 6.968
